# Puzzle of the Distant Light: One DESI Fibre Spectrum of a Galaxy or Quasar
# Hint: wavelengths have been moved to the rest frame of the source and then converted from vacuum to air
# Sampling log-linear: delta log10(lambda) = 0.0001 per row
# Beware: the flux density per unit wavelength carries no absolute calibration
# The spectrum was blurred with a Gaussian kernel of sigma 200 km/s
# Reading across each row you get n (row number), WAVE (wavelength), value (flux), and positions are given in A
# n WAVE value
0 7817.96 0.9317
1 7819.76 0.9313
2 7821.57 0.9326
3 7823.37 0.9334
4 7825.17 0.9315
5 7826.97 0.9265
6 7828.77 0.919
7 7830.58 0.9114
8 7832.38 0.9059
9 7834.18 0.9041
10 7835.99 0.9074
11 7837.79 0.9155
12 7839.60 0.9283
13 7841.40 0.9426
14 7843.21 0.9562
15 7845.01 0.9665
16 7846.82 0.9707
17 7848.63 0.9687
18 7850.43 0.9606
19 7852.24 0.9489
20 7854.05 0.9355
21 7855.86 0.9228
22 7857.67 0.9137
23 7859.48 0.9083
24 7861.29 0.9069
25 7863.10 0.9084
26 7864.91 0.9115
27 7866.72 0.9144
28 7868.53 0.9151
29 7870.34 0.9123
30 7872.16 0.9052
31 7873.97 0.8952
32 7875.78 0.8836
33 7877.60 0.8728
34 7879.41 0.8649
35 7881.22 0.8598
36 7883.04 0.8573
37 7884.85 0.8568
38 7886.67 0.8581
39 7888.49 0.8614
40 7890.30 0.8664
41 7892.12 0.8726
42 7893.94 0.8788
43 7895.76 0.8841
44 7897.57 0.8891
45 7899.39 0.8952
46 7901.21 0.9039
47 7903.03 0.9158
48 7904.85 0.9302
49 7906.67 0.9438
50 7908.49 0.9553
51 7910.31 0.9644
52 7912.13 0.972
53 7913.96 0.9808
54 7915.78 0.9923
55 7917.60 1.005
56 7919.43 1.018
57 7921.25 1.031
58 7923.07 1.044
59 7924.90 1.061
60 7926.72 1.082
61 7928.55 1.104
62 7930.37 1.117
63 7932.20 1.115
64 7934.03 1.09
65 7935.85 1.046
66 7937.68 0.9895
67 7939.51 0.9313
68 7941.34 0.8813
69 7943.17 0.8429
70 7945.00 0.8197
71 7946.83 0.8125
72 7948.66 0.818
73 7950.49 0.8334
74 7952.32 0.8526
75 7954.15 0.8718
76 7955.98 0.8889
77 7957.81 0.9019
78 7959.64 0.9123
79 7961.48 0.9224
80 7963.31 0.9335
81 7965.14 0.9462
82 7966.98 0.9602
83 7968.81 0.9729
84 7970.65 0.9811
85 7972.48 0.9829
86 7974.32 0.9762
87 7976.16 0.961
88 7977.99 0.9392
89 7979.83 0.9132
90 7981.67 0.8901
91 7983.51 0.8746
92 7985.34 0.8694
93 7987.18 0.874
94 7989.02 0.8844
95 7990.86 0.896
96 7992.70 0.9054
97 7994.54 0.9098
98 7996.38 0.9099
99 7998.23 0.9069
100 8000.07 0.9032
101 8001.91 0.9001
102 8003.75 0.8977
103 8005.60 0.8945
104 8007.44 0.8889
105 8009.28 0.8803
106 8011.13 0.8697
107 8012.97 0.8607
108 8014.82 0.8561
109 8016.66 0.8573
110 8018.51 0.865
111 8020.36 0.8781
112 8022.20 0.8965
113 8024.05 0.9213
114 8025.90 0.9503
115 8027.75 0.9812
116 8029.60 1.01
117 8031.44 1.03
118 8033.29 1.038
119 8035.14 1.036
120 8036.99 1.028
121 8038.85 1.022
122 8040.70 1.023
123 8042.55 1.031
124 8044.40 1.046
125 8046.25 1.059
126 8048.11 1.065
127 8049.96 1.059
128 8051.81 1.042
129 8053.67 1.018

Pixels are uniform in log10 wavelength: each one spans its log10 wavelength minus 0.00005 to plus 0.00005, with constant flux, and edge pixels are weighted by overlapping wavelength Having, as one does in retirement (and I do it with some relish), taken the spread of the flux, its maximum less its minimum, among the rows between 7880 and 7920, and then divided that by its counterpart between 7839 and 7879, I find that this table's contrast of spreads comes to 1.6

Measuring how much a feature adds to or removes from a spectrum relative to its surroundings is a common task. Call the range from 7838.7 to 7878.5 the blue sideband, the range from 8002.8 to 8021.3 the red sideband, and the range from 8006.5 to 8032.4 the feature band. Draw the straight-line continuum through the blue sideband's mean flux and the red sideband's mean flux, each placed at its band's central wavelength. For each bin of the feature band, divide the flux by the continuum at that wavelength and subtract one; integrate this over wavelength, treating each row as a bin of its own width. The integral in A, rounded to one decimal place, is 1.1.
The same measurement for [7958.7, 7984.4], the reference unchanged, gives 1.5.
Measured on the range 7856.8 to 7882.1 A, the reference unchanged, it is -0.6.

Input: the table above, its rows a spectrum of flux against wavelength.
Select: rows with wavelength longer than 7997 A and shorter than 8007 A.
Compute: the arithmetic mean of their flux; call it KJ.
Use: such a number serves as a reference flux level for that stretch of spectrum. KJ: 0.90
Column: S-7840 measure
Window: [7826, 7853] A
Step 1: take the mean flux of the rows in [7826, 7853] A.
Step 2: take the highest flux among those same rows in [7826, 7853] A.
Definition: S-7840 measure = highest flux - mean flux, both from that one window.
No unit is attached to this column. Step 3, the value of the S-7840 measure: 0.035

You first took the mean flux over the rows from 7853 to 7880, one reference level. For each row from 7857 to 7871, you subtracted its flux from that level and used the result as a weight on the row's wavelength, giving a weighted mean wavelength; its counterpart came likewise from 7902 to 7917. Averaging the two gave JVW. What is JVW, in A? 7888.1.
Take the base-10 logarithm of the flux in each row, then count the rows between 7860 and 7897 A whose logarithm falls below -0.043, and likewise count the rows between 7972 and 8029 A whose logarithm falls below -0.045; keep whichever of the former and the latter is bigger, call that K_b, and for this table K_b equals 18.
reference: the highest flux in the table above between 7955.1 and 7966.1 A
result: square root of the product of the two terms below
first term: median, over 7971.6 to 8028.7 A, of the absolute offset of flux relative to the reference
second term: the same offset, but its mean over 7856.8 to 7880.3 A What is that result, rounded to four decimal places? 0.0474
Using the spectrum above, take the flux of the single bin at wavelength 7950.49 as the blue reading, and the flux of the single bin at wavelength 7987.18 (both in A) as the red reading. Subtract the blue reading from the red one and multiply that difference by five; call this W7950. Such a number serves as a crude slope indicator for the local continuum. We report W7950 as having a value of 0.2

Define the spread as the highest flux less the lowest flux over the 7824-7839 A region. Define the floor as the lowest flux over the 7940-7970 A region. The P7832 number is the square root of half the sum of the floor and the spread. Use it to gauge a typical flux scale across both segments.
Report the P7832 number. 0.648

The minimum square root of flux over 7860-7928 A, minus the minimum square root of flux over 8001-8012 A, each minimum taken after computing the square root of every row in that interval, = -0.007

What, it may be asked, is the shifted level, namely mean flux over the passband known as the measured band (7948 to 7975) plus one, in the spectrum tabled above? 1.92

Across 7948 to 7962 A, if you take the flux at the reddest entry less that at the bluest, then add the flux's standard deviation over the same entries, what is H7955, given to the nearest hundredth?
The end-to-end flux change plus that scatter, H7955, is 0.14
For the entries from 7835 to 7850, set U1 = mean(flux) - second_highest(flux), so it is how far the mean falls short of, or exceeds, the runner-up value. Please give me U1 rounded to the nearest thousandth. -0.024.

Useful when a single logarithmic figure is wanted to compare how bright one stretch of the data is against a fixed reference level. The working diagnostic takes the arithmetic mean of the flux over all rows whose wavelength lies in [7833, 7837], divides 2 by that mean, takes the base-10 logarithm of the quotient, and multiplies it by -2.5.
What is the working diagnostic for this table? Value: -0.86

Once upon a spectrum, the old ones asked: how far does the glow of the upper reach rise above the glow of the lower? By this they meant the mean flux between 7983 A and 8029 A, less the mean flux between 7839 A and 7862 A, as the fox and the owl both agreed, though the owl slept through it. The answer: -0.047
